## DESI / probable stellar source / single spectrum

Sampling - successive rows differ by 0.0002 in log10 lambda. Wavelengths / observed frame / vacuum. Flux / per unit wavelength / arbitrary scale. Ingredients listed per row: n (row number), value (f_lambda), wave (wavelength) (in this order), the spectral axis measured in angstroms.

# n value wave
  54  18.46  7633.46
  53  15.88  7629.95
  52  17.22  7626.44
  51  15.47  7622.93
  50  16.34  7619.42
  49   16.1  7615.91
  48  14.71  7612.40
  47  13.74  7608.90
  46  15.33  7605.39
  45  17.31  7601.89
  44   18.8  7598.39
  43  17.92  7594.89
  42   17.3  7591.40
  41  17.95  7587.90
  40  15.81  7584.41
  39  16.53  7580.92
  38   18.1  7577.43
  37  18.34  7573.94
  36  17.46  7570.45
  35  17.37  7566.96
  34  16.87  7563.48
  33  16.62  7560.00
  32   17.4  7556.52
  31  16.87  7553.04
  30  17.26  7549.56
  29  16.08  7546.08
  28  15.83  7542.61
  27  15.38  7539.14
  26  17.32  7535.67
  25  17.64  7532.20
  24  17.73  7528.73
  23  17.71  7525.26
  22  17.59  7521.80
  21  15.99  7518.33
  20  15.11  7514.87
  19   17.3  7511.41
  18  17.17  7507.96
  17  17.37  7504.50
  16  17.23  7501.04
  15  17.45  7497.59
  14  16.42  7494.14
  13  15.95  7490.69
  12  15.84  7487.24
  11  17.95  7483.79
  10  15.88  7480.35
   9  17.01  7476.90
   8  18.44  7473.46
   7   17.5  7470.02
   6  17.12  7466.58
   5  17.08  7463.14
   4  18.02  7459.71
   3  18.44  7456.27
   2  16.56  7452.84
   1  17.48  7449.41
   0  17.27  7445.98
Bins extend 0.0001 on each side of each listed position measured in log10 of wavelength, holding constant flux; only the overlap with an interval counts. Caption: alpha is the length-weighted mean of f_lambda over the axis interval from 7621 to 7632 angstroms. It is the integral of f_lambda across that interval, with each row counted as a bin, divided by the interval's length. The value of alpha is 16.3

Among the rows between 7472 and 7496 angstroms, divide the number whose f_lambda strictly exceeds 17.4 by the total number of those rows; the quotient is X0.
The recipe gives 0.29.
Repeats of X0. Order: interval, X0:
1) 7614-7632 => 0.00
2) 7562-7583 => 0.50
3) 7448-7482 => 0.50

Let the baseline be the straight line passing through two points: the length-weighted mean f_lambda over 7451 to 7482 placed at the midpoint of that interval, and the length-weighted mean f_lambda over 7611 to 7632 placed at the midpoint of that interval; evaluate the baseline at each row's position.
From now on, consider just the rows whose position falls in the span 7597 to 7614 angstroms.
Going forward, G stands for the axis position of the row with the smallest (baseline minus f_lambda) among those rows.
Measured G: 7598.39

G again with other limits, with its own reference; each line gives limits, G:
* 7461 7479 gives 7473.46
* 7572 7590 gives 7573.94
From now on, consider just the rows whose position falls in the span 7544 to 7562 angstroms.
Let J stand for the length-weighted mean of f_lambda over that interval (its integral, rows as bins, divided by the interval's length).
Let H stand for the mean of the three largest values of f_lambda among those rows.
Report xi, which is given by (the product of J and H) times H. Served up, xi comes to 4965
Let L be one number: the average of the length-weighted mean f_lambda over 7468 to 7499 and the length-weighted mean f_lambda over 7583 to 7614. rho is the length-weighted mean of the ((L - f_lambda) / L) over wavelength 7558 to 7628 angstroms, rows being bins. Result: -0.001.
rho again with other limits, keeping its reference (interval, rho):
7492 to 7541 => -0.012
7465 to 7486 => -0.032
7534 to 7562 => 0.009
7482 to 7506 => -0.008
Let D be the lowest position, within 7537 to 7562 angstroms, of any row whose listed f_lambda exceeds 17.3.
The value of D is 7556.52 angstroms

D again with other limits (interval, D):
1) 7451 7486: 7456.27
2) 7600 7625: 7601.89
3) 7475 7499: 7483.79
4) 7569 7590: 7570.45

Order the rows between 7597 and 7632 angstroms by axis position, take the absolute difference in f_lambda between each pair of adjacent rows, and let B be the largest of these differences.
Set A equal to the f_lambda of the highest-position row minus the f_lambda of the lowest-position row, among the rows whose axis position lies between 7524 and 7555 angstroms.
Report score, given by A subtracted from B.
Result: 2.8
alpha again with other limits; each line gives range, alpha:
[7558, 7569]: 17.0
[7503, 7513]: 17.3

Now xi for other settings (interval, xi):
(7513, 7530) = 5250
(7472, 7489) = 5386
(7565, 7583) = 5654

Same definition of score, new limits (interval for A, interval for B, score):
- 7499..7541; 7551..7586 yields 3.4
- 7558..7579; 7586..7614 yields 0.5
